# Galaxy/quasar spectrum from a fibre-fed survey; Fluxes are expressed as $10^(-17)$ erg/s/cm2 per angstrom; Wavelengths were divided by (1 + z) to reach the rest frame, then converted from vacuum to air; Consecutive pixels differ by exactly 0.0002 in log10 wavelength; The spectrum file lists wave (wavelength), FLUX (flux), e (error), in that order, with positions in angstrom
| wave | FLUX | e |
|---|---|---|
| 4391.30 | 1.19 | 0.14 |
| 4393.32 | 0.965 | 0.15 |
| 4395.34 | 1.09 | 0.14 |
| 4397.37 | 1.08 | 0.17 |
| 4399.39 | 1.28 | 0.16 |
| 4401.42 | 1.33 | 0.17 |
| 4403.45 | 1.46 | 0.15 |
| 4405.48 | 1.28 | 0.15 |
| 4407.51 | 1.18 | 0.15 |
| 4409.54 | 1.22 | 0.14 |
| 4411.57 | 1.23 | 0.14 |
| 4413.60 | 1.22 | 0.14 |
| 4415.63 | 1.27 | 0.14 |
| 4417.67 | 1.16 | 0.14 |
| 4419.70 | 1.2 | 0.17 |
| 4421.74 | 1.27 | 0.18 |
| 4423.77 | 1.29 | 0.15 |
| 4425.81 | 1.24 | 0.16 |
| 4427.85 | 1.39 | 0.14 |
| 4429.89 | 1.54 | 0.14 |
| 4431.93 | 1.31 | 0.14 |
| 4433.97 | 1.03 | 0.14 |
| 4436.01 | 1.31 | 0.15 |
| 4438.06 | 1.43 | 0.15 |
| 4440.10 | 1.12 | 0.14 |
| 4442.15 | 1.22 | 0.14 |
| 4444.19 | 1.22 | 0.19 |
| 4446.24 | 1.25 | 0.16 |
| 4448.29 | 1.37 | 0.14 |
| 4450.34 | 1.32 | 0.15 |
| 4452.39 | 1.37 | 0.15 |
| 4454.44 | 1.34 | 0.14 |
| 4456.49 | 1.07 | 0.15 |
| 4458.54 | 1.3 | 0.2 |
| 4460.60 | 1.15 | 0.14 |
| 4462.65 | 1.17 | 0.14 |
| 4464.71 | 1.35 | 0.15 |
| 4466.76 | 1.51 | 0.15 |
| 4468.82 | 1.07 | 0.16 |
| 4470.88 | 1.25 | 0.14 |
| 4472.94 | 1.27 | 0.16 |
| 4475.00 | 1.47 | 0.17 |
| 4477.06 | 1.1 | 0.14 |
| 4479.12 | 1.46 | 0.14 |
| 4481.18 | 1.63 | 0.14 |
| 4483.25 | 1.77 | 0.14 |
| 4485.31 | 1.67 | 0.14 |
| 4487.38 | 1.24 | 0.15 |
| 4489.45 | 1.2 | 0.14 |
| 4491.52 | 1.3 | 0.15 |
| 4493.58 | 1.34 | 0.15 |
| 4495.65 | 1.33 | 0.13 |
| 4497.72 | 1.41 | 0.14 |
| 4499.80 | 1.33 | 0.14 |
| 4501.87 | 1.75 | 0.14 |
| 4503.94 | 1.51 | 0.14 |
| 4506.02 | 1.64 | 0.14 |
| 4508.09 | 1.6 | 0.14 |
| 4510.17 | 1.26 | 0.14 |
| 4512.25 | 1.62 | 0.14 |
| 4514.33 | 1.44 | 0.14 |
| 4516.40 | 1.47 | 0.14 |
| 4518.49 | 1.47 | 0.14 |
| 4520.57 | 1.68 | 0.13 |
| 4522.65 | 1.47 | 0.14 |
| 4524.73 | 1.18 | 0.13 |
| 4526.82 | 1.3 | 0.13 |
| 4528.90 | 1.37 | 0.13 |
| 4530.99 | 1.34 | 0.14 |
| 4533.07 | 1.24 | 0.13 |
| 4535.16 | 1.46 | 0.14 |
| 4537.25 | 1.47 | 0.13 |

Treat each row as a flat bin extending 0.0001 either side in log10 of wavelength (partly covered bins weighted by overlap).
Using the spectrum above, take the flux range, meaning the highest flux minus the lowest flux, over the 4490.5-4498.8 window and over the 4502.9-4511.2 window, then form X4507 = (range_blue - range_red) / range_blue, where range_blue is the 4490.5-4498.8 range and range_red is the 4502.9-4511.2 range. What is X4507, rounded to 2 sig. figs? -2.5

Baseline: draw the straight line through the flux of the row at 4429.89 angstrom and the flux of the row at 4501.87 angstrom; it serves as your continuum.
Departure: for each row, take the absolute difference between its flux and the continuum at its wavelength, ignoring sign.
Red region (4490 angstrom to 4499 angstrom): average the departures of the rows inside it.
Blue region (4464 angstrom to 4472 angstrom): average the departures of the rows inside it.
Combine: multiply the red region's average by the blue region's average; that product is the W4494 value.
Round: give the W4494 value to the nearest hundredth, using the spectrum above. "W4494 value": 0.14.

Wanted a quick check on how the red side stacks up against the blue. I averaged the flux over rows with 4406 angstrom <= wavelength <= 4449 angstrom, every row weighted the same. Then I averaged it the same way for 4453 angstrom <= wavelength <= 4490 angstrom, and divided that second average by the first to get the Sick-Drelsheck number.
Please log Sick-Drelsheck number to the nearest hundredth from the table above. 1.06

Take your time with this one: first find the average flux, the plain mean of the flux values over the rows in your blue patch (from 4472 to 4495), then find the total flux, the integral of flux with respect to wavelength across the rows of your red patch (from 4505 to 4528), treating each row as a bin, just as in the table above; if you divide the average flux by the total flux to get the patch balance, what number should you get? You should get 0.042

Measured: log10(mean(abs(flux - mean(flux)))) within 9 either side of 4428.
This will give -1.04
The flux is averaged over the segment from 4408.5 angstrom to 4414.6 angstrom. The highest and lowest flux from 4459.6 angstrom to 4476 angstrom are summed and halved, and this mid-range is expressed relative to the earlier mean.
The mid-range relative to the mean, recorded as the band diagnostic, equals 1.05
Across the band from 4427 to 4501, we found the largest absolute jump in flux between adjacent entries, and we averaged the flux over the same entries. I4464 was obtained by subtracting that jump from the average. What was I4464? 0.88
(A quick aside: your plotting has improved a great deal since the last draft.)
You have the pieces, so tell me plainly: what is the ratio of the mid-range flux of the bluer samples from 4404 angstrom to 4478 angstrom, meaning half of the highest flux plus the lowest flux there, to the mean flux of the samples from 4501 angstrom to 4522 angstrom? 0.83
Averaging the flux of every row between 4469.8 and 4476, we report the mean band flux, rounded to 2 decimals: 1.33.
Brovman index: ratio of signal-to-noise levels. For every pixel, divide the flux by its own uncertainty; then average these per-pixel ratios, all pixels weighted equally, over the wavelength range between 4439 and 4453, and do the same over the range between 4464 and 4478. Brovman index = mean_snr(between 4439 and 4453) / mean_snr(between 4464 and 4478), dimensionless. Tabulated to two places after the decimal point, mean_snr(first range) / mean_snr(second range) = 0.99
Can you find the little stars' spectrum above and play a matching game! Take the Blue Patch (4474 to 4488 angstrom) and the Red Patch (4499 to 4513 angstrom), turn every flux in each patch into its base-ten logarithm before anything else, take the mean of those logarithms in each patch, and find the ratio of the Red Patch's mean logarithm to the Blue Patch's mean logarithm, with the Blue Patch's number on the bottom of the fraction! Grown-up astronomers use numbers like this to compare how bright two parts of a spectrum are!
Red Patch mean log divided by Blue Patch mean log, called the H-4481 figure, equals 1.1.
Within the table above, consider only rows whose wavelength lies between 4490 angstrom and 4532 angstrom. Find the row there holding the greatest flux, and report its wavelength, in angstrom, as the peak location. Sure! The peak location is 4501.87 angstrom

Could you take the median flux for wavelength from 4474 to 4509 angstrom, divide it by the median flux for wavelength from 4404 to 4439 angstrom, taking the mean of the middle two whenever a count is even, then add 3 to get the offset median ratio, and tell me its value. 4.15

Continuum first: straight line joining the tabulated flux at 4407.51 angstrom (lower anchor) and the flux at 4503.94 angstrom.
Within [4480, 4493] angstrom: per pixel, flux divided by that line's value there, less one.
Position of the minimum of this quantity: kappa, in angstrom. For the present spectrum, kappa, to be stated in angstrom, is 4489.45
